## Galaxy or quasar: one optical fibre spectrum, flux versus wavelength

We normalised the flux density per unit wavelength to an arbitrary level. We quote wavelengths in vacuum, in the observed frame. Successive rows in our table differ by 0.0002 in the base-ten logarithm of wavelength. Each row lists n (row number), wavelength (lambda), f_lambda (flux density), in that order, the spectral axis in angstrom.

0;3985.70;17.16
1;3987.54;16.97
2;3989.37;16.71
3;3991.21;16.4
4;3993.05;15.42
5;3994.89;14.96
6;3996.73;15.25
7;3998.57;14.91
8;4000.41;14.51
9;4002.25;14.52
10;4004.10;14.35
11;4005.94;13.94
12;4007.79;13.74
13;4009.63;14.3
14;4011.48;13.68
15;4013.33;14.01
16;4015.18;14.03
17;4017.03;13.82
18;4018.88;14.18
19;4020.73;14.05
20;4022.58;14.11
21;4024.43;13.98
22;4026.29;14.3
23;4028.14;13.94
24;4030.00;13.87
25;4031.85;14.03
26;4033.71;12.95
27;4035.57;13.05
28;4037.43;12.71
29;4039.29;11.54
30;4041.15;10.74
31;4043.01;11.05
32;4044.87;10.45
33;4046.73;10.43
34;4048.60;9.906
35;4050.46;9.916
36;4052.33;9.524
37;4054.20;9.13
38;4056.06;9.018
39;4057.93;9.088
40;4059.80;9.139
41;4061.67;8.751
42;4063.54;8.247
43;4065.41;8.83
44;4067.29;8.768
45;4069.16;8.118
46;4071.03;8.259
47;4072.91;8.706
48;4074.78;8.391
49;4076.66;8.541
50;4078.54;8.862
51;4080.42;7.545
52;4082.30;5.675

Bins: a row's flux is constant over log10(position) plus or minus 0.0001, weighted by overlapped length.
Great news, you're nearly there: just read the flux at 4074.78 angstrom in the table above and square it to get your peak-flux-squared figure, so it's 70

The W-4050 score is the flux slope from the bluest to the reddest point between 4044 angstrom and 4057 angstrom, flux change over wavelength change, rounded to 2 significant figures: -0.13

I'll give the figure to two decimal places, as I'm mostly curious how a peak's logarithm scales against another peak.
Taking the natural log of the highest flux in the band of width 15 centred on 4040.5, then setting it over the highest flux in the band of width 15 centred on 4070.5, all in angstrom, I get 0.29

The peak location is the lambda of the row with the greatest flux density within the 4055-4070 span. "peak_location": 4059.80 angstrom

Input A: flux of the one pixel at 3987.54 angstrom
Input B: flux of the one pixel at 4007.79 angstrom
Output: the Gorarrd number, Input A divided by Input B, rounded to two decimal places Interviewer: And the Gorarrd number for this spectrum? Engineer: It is 1.24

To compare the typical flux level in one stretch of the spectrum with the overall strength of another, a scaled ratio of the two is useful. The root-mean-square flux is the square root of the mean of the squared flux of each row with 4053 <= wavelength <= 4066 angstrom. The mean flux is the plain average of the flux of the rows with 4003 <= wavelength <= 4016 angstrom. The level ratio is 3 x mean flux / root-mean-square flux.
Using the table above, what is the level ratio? 4.73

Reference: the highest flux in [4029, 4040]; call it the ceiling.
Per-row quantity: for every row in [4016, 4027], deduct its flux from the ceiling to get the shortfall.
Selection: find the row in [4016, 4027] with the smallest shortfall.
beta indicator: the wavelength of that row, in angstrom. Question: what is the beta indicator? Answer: 4026.29 angstrom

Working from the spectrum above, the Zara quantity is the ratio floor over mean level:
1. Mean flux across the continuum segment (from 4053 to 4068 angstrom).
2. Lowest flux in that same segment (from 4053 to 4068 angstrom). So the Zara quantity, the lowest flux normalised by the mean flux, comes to 0.93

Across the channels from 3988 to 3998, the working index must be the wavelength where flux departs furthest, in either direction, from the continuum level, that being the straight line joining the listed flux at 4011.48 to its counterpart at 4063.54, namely 3989.37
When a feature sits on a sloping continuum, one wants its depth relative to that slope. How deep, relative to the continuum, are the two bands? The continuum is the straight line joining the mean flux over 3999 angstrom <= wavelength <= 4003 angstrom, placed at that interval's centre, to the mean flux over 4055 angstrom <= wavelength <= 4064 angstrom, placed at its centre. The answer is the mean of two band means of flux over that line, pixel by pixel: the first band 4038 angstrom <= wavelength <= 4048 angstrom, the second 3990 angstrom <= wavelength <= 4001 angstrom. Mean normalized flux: 1.02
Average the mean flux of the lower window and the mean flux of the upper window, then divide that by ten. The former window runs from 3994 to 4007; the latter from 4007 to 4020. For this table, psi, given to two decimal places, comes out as 1.43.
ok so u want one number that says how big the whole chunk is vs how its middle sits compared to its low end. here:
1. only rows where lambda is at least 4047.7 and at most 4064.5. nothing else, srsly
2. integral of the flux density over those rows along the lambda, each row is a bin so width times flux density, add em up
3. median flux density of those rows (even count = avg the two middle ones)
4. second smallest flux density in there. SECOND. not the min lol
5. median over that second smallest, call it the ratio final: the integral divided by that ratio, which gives 148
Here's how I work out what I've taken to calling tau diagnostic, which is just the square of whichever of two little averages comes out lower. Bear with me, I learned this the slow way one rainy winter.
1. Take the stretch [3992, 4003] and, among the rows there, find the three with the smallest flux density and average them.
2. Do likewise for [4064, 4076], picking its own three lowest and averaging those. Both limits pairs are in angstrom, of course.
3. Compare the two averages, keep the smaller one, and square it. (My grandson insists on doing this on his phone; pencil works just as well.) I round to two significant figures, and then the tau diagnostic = 68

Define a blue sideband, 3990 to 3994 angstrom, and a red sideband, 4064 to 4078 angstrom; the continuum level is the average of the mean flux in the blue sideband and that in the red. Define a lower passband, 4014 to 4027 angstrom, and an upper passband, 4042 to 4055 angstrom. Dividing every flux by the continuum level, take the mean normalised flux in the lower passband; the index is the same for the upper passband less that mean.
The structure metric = -0.3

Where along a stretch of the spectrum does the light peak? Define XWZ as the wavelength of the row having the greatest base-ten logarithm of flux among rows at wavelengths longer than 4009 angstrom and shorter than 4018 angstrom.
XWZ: 4009.63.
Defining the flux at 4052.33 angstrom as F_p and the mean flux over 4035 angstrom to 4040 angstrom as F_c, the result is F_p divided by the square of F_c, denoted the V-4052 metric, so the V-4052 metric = 0.062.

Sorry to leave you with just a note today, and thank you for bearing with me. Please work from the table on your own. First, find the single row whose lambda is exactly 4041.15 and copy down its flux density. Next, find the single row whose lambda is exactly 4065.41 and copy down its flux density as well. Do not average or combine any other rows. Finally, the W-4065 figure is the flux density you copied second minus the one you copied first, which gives -1.9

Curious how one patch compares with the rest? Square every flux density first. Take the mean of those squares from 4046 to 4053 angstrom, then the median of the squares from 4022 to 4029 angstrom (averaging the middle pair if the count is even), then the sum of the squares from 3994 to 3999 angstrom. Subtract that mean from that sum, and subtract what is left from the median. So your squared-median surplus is -382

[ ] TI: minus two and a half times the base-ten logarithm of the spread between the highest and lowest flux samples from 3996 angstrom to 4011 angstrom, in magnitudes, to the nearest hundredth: -0.45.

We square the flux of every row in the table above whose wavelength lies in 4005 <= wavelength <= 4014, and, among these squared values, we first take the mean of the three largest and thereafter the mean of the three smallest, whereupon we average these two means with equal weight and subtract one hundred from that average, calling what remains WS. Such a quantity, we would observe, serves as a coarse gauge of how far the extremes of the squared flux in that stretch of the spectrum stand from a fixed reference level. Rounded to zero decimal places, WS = 94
